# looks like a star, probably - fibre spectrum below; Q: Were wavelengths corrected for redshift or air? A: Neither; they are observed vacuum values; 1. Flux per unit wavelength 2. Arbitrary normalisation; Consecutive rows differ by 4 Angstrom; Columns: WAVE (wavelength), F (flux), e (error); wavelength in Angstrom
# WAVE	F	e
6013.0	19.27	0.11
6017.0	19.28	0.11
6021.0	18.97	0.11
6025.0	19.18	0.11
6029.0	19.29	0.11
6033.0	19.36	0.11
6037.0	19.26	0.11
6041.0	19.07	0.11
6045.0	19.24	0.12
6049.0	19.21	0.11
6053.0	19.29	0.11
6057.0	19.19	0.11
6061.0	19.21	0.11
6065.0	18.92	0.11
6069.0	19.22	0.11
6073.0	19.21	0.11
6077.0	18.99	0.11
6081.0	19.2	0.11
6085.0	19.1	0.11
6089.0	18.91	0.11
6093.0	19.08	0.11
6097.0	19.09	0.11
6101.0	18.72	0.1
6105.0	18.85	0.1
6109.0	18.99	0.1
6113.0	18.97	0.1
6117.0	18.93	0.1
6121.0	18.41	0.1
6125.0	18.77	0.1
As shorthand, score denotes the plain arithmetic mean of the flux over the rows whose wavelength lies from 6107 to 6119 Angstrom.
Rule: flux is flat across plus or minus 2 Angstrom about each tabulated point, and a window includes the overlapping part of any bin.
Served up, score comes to 18.96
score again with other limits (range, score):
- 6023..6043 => 19.23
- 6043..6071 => 19.18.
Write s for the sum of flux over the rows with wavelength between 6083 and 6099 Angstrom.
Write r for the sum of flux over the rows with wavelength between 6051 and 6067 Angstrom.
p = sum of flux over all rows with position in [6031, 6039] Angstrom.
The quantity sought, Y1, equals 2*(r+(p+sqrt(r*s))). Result 383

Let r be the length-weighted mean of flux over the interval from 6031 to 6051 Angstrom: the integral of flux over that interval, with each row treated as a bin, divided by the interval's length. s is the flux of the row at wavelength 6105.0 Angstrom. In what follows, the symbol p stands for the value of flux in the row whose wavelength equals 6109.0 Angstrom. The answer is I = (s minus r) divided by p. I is -0.020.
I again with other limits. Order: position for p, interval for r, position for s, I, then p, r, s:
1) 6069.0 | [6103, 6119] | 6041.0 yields 0.007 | 19.22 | 18.9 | 19.07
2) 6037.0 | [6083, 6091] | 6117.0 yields -0.004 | 19.26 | 19.0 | 18.93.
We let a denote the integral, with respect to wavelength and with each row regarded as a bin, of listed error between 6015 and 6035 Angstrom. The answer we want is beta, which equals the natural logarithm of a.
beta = 0.788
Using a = 2.20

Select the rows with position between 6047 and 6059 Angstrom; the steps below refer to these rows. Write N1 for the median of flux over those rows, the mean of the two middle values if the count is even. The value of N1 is 19.2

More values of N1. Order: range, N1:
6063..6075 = 19.2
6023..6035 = 19.3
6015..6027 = 19.2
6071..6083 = 19.2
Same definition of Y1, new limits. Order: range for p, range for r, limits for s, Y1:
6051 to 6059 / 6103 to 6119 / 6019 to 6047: 430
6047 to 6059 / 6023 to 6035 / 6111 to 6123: 345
